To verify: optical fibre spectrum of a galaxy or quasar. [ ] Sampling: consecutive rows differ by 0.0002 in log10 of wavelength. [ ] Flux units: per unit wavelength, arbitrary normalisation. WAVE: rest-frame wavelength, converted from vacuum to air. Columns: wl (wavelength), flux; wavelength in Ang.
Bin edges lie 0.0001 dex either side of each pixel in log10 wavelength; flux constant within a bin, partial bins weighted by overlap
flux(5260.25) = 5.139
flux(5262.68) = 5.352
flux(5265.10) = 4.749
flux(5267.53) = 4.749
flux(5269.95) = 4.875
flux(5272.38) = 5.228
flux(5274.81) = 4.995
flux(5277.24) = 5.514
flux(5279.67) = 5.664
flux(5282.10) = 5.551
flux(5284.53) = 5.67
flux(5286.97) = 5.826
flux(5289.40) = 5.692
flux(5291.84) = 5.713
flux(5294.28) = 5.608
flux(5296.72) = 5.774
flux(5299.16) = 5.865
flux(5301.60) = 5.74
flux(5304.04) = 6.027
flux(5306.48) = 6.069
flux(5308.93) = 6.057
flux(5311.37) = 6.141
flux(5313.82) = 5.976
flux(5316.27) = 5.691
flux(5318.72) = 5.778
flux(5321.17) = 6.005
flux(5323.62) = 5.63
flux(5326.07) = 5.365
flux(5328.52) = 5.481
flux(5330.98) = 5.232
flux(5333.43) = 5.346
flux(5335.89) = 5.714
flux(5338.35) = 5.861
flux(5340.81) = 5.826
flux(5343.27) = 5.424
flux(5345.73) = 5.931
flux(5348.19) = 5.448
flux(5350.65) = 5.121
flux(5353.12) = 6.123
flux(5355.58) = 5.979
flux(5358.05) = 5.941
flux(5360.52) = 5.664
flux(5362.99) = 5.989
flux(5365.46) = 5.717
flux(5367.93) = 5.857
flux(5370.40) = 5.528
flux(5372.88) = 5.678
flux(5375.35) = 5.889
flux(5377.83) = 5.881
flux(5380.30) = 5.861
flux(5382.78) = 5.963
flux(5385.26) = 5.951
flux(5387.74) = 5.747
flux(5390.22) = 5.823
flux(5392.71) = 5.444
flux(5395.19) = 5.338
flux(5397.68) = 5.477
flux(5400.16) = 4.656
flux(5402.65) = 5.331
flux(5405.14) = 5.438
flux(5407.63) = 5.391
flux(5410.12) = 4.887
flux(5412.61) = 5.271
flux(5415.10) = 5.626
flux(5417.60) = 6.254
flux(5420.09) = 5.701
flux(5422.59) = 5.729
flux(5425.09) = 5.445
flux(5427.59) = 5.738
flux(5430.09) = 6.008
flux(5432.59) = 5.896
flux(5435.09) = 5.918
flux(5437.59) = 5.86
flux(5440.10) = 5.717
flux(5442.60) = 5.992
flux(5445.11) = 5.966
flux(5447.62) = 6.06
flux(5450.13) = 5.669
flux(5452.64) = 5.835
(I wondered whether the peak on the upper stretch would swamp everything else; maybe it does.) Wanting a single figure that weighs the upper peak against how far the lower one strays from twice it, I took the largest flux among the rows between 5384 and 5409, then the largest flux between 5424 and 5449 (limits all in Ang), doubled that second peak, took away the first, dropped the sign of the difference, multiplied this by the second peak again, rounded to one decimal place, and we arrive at 37.4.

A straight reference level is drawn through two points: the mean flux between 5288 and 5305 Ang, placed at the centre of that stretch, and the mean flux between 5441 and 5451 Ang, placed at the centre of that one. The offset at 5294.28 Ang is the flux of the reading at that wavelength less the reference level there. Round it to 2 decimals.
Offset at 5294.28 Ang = -0.16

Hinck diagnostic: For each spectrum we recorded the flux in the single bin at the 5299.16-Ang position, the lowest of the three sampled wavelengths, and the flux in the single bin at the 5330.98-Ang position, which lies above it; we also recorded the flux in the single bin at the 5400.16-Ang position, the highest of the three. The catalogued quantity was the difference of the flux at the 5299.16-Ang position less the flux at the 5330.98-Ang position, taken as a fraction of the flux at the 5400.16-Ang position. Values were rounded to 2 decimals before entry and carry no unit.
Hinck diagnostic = 0.14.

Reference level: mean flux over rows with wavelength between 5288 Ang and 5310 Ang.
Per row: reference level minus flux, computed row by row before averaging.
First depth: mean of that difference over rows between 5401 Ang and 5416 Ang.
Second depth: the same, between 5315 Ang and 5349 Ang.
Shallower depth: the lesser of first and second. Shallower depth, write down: 0.21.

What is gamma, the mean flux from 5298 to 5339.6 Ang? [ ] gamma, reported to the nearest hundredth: 5.76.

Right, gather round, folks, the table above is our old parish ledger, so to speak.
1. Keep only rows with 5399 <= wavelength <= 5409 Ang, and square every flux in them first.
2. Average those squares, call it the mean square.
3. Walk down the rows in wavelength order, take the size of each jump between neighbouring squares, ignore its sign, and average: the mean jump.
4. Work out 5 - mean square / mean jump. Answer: -4.7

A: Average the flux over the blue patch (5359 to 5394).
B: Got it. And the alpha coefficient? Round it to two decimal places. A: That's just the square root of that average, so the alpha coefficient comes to 2.41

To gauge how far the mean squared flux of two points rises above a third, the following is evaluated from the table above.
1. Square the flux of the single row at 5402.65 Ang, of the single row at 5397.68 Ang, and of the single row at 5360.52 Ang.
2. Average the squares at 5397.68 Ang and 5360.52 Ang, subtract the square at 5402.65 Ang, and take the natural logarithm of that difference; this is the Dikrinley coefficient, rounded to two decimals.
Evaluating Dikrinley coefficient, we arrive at 0.96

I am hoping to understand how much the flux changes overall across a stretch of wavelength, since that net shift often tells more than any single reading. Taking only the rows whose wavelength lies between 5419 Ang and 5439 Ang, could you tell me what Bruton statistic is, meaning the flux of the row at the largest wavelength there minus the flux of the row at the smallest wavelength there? 0.16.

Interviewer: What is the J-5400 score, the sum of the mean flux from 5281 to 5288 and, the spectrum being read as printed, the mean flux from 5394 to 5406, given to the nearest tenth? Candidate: 10.9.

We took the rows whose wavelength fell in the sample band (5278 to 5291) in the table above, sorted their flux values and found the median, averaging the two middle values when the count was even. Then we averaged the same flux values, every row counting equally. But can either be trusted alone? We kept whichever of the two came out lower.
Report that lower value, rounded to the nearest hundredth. 5.67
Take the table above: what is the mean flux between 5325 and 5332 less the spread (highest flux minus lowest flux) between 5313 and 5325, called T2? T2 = 5.0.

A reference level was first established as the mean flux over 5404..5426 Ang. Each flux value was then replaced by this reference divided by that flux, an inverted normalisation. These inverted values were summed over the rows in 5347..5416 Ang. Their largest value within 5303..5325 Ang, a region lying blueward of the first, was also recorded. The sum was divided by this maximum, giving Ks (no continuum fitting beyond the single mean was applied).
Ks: 28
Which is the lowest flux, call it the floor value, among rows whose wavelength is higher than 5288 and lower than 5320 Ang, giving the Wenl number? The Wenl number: 5.608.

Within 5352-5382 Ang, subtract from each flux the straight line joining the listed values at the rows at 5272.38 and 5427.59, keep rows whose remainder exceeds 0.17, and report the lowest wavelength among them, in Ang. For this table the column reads 5353.12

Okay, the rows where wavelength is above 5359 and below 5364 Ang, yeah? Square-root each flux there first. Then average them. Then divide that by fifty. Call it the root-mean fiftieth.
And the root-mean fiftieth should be 0.048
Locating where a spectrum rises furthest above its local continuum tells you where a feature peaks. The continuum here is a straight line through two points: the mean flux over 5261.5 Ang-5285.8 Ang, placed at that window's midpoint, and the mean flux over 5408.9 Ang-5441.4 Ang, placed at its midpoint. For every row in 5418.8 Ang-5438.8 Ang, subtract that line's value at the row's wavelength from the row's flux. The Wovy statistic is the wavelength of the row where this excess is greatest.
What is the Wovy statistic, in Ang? 5430.09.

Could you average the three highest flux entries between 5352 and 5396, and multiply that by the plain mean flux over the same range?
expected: 35.0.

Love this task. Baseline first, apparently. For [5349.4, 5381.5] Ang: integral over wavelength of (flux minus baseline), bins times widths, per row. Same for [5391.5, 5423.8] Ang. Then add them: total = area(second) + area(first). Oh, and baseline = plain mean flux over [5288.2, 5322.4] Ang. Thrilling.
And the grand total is -17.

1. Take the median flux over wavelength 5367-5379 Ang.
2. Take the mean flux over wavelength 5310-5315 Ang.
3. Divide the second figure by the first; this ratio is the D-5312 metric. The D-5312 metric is 1.03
